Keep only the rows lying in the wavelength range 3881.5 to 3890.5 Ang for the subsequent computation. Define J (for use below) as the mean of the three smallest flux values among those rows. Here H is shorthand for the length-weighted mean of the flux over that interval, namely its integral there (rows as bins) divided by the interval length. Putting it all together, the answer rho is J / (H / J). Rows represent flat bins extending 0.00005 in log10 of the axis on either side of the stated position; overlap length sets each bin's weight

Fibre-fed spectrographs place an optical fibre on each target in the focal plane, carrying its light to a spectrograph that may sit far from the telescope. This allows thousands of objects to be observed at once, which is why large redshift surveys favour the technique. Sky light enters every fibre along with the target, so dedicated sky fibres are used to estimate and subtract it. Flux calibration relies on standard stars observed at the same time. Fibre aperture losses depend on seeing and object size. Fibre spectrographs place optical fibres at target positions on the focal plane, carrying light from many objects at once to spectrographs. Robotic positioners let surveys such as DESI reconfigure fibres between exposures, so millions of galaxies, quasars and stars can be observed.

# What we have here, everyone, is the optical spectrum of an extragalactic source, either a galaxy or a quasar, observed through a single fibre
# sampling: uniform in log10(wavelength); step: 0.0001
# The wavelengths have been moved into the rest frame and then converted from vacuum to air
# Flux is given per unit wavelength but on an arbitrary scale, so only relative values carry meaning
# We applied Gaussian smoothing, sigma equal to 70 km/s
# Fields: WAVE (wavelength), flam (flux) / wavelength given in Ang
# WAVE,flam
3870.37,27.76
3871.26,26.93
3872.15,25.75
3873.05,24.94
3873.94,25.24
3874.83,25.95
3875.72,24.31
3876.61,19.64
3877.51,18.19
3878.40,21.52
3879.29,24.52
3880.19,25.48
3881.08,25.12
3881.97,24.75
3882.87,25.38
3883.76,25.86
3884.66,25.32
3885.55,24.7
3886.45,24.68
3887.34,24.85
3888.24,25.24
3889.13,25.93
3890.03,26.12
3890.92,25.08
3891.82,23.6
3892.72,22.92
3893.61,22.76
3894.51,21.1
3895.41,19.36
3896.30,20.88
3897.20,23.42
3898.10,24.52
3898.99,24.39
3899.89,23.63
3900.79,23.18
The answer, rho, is 24.1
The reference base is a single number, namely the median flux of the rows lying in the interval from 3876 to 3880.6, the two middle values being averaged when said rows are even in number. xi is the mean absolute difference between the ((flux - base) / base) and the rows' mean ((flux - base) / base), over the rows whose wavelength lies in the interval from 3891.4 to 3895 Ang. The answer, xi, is 0.035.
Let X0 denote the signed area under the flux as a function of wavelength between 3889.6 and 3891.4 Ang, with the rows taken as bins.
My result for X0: 46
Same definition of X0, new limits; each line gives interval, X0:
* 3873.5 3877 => 84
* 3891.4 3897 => 122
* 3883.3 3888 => 118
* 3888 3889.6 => 41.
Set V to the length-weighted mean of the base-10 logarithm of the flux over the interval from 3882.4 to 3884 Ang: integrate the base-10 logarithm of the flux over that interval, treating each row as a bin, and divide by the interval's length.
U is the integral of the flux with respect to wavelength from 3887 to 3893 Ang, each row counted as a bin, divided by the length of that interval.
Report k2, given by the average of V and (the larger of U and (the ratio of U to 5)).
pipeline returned 13.1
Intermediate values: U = 24.8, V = 1.41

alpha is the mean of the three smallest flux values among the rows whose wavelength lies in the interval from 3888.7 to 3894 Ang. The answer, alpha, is 23.1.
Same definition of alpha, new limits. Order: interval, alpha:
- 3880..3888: 24.7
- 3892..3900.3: 20.4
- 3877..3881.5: 21.4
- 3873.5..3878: 20.7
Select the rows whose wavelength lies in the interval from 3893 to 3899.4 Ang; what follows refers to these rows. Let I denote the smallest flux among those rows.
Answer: 19.36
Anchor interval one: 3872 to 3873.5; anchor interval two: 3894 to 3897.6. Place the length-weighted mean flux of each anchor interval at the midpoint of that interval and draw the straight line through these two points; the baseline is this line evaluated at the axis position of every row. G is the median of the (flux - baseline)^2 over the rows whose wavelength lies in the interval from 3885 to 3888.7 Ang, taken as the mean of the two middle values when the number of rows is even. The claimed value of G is 4.2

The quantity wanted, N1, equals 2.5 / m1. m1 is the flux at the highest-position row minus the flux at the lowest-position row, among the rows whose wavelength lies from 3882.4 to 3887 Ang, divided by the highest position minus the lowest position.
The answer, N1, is -12.8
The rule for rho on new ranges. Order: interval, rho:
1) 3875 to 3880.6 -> 17.5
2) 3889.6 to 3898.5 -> 18.2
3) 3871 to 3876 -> 24.2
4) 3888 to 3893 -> 22.9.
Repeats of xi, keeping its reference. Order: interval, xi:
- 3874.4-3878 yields 0.144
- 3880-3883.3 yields 0.012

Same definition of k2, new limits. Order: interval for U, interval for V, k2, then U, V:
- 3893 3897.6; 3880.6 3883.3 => 11.5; 21.6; 1.40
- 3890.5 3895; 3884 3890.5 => 12.2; 23.0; 1.40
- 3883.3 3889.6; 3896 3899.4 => 13.3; 25.2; 1.37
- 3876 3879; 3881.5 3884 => 10.8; 20.3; 1.40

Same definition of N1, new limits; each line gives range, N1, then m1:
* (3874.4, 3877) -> -0.7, -3.54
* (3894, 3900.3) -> 5.3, 0.47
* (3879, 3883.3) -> 10.4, 0.24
